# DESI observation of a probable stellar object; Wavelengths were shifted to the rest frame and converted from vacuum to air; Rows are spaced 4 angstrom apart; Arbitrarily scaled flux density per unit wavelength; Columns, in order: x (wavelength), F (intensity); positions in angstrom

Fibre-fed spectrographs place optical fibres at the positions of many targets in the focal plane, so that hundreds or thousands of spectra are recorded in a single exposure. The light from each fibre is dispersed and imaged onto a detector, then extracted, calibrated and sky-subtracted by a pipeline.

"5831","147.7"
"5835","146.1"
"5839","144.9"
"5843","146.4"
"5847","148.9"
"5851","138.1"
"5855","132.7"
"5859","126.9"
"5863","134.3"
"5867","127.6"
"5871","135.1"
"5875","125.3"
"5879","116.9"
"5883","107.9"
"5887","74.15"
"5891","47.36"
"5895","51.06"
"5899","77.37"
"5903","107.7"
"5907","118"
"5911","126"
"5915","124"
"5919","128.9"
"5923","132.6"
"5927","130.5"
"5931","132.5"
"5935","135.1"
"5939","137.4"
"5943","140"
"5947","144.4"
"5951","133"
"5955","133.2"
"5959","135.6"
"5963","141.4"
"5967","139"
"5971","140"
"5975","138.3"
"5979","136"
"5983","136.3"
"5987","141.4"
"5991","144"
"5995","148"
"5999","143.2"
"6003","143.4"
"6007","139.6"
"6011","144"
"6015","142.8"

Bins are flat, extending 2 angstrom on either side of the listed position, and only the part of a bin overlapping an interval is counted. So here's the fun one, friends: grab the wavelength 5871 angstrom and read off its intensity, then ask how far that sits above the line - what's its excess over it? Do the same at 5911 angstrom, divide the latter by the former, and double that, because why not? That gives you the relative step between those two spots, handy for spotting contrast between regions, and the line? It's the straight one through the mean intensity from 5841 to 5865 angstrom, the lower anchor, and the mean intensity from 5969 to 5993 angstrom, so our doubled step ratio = 8.4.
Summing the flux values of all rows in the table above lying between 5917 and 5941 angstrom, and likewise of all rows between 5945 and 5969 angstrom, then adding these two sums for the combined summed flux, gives 1624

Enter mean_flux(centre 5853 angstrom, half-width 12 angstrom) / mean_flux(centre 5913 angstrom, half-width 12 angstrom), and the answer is 1.12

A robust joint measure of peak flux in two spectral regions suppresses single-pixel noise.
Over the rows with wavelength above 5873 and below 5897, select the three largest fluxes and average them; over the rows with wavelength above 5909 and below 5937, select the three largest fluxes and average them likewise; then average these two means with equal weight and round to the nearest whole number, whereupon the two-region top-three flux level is 125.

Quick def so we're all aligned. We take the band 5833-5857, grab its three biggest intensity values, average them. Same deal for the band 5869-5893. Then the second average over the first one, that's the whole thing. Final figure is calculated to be 0.85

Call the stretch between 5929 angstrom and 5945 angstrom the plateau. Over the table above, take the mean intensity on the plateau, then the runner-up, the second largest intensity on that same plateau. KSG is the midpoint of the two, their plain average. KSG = 137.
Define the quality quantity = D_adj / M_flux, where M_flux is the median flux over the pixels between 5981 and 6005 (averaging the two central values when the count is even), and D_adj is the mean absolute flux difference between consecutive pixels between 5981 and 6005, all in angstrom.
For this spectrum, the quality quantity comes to 0.02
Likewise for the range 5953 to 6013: 0.02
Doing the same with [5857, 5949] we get 0.08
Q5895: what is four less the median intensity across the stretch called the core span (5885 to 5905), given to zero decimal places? -70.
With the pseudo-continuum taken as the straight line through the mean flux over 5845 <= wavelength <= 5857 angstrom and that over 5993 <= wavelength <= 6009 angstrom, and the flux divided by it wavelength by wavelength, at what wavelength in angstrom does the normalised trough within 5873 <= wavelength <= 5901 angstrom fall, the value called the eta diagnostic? 5891 angstrom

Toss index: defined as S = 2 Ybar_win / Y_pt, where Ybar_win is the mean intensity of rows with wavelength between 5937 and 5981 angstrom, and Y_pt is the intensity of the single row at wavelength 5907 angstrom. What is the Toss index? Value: 2.3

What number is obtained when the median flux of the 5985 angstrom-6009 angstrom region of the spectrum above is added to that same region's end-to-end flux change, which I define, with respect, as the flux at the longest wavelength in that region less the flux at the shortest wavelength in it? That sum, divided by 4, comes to 35.4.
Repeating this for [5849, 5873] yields 32.6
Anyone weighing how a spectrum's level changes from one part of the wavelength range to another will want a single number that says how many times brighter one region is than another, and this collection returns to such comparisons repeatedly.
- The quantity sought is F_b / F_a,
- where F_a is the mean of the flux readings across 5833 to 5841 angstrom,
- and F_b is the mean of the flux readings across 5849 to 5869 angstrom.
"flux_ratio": 0.91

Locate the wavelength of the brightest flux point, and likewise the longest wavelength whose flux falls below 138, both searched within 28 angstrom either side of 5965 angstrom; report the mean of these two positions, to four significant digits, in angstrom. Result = 5965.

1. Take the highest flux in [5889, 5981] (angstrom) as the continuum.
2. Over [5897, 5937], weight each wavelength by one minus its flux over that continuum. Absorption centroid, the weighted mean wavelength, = 5910.3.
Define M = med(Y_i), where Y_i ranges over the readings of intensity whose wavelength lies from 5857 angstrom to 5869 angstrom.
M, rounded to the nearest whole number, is 128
